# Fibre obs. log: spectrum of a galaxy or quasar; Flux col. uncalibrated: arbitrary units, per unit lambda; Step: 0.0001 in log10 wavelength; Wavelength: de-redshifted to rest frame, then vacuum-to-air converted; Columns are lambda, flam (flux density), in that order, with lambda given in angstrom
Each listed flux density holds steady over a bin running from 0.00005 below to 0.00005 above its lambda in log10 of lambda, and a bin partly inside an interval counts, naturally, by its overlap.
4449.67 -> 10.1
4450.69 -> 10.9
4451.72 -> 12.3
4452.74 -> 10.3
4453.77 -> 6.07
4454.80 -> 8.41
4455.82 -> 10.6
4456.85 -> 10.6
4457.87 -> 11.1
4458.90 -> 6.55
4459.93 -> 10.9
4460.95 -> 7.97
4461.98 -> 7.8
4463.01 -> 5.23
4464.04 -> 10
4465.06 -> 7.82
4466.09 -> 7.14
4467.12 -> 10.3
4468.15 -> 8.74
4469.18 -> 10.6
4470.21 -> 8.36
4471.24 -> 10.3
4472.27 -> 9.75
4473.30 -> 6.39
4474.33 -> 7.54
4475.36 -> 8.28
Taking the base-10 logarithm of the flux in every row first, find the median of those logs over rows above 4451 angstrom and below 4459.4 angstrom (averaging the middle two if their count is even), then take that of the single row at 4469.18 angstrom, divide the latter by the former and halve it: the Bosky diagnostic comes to 0.50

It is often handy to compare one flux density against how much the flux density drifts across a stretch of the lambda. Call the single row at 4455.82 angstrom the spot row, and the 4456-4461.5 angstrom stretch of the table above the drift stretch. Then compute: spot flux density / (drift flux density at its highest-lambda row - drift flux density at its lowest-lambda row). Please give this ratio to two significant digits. -4.0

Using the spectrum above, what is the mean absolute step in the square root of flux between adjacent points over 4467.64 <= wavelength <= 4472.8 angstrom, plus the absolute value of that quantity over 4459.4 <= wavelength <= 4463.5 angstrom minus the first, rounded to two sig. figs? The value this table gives 0.34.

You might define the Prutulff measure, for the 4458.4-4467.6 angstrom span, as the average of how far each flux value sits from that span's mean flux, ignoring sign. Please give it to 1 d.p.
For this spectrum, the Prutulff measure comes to 1.5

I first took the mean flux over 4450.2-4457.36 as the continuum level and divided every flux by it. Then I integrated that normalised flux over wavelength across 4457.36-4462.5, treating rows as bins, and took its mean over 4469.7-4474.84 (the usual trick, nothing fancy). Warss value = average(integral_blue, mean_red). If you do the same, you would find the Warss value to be 2.73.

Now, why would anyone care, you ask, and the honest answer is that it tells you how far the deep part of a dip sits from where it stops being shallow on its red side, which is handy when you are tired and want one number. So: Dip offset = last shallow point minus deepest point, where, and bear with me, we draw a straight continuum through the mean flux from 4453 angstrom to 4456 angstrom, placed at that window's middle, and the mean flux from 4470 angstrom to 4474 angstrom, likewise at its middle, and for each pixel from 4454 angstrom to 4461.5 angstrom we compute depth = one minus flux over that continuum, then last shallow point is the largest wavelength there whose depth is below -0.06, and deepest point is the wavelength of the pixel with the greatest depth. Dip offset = 1.0 angstrom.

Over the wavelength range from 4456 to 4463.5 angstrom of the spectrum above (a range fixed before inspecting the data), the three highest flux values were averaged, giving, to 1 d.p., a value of 10.9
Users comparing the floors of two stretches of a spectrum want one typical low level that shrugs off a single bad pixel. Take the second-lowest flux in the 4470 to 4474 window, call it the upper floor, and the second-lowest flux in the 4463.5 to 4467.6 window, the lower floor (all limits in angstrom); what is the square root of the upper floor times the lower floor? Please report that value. 8.1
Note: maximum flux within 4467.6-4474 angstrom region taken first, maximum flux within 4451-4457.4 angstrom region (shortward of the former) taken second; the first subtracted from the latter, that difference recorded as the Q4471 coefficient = 1.7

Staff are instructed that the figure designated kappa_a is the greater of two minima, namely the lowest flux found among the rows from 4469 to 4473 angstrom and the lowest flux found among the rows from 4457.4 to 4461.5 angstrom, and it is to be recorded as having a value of 8.4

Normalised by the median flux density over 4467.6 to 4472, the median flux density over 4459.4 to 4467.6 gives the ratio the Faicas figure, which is 0.83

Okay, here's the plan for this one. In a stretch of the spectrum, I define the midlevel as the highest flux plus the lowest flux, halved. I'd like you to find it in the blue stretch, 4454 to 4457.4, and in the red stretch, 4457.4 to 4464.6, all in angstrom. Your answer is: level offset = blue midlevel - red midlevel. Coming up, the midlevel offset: 1.3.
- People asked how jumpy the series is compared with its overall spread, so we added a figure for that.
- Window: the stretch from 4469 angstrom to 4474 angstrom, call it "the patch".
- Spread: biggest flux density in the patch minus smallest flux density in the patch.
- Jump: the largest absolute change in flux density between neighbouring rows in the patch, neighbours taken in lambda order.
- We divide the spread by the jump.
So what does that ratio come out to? 1.25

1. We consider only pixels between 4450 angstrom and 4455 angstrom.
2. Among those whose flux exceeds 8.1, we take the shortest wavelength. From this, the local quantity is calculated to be 4450.69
